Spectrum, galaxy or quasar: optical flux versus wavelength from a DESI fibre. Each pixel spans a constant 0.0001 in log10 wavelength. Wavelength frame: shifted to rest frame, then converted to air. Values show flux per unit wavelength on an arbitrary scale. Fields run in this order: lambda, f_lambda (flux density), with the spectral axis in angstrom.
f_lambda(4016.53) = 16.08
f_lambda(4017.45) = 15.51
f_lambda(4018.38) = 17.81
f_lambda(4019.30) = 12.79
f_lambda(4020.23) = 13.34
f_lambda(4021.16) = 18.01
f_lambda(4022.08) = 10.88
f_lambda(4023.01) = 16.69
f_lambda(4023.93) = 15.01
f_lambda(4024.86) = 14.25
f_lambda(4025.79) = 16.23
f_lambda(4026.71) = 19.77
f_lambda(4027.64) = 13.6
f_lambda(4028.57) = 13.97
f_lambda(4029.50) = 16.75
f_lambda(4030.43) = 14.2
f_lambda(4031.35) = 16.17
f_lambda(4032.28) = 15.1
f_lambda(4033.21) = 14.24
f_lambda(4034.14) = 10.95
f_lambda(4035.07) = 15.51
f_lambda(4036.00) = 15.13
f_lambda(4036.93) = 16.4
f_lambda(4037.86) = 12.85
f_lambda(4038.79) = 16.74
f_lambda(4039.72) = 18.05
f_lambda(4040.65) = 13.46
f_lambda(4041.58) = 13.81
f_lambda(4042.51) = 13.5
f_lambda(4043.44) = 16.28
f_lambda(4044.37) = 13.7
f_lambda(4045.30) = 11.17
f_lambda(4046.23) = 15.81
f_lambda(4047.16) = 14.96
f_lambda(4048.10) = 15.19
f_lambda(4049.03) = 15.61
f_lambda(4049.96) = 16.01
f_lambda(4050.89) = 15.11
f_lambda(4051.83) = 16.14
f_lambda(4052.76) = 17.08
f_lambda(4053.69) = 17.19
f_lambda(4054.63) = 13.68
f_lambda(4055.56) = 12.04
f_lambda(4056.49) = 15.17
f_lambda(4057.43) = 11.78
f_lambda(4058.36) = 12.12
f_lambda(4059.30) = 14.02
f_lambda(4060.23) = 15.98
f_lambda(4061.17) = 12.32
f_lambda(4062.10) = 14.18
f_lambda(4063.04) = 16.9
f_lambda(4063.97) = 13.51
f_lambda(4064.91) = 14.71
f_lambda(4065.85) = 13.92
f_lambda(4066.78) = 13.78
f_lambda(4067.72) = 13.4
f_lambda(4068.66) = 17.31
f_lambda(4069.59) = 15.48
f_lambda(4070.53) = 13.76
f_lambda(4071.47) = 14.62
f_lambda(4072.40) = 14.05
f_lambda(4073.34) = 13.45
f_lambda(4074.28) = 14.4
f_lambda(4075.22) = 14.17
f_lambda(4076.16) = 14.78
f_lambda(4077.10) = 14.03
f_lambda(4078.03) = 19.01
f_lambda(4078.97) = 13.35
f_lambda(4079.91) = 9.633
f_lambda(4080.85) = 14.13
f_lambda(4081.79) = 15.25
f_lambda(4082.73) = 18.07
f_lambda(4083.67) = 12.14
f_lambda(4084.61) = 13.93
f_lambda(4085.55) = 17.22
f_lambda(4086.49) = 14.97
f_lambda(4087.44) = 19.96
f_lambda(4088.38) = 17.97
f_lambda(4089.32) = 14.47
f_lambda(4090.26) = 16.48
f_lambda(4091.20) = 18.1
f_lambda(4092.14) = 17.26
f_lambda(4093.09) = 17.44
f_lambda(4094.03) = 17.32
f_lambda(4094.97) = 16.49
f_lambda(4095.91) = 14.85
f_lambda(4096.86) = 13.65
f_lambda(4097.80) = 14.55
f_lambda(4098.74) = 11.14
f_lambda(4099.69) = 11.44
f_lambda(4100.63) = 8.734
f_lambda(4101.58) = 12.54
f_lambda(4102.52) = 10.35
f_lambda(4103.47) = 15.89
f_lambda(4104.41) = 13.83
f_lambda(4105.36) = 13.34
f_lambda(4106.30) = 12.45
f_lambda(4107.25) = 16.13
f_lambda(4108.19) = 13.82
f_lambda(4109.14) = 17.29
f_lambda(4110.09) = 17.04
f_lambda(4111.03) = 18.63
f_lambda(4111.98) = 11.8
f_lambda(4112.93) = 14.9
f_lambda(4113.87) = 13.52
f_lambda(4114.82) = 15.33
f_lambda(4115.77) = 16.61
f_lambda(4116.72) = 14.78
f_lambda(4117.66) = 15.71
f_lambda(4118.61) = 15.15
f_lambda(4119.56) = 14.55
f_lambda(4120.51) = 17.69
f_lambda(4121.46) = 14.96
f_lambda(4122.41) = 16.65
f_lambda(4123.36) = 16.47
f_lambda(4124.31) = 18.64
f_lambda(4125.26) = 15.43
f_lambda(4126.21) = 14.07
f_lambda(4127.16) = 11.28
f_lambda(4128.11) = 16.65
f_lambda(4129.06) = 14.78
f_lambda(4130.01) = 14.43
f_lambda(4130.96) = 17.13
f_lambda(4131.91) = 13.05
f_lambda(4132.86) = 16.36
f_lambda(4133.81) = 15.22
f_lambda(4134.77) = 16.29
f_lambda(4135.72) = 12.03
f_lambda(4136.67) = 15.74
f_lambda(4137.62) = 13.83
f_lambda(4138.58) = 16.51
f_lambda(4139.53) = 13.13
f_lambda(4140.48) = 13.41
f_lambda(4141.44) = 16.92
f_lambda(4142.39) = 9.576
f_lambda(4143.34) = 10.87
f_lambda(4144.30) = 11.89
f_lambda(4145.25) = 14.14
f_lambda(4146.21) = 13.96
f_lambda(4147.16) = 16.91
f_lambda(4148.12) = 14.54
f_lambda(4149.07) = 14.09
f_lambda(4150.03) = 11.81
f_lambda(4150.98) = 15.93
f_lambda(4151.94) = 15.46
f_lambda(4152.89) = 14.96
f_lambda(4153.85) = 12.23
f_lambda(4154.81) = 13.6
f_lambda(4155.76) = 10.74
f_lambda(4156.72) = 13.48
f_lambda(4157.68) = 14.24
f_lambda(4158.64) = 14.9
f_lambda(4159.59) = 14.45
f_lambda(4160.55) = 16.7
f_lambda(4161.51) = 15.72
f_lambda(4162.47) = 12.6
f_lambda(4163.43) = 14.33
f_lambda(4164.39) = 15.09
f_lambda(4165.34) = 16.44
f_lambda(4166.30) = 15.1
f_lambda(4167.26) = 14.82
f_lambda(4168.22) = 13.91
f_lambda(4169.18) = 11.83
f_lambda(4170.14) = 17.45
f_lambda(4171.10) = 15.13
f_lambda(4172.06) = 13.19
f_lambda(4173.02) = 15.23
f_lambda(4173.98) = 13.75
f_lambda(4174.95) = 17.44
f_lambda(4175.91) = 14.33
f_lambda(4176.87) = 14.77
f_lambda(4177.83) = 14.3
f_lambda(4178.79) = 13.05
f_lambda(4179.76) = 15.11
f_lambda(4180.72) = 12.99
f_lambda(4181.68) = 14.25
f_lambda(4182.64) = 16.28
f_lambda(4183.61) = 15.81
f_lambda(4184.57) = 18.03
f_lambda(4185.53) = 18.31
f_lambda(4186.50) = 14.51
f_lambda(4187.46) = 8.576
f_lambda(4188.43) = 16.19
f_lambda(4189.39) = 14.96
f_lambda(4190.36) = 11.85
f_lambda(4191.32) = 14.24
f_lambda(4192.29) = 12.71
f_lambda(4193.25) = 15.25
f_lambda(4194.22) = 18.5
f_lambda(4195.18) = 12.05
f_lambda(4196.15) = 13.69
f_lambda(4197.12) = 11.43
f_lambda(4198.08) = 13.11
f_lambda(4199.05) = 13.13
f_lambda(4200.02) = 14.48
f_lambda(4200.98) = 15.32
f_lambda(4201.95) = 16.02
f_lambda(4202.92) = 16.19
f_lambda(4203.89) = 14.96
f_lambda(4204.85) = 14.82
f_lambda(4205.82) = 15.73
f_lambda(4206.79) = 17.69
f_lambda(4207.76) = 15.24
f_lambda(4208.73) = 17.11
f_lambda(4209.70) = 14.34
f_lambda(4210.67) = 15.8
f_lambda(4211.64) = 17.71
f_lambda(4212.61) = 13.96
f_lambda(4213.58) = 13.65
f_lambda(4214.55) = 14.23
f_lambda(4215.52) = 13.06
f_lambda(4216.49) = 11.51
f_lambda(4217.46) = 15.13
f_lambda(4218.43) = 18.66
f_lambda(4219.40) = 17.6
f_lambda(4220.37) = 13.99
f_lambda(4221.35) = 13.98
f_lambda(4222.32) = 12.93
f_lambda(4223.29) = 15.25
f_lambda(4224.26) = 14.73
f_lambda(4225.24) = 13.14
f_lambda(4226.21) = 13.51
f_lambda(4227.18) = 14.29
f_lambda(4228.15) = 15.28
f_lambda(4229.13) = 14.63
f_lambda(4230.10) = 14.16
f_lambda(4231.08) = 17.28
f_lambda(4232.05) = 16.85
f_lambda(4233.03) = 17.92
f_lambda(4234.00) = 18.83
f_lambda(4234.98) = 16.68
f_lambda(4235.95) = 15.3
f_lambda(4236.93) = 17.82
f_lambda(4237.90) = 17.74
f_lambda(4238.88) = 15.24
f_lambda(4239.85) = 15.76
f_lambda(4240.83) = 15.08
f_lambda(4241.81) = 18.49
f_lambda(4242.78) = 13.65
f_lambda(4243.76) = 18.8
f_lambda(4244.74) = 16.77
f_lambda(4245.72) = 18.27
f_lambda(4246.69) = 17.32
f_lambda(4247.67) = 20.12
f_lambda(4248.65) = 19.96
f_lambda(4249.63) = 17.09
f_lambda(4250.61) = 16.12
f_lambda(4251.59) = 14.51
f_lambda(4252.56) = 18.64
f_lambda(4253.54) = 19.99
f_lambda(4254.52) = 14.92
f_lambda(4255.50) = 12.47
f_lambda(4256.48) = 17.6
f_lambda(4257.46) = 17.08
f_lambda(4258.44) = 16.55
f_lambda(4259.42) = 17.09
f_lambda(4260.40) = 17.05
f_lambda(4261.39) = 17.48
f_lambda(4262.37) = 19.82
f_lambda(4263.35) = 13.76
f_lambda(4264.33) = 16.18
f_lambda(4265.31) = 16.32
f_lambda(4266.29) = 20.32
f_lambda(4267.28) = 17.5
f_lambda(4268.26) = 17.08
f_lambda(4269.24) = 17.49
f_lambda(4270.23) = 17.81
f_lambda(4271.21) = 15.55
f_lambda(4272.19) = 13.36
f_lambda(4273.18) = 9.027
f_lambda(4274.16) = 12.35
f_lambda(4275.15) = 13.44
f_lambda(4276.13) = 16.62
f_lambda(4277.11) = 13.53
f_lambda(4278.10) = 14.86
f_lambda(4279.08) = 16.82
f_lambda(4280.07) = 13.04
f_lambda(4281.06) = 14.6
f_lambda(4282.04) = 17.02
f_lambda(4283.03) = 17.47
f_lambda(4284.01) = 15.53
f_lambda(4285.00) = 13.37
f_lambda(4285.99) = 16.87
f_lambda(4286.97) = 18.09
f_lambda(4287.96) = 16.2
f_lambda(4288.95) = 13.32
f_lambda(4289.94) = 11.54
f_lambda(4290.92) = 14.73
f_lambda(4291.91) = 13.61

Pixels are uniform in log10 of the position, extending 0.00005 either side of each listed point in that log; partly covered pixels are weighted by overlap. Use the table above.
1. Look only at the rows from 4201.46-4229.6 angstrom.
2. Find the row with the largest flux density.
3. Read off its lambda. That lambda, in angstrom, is 4218.43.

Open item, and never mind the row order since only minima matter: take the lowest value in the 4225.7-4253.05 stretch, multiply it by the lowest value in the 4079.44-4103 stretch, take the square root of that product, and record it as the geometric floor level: 10.9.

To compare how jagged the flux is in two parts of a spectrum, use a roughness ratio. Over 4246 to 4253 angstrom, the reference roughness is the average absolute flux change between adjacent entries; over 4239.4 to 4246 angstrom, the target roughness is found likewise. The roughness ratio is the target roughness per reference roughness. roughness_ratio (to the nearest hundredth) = 1.40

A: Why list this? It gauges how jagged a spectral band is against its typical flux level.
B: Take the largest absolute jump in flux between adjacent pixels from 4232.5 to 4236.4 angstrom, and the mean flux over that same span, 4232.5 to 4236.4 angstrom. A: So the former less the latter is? -15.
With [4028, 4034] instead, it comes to -12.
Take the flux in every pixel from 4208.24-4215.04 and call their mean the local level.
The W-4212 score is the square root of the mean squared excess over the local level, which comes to 1.5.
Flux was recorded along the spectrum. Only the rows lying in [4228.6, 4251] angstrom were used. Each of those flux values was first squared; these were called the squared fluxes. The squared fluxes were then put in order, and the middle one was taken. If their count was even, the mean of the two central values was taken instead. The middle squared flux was 292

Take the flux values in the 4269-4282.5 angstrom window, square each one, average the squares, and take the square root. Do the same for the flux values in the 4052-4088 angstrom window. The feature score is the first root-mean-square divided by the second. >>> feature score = 1.01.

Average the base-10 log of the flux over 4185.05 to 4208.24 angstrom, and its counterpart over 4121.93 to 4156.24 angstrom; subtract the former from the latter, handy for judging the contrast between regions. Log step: -0.003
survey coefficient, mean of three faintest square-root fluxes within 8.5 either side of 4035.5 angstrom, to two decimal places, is 3.52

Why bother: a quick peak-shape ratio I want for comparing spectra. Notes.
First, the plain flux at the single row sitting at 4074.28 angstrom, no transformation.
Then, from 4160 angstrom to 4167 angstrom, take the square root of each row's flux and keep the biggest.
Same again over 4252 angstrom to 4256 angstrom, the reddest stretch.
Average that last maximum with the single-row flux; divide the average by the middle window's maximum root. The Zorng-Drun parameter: 2.31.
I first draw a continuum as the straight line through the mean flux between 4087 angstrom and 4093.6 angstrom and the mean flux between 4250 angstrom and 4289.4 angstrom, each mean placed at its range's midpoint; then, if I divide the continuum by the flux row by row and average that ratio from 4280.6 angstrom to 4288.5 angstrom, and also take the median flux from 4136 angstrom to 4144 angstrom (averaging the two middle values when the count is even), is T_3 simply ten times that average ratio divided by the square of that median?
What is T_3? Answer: 0.053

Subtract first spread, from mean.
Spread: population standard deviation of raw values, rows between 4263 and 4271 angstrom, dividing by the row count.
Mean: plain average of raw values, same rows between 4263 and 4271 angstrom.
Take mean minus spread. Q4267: 15.3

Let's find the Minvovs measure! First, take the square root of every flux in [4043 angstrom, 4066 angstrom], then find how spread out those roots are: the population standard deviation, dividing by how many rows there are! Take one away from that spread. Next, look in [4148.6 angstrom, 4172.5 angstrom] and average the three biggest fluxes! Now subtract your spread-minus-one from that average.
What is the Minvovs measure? 17.6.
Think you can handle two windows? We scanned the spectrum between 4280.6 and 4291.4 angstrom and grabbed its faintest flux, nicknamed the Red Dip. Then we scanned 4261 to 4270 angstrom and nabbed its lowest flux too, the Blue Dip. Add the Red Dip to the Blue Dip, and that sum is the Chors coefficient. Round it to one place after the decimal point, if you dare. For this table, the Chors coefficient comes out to 25.3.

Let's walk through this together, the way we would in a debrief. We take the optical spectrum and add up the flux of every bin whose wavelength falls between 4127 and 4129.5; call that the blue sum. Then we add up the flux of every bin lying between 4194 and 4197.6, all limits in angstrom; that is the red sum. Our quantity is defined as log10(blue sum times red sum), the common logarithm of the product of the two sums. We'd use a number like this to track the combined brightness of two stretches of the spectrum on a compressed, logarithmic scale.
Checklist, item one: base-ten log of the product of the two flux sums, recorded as 3.38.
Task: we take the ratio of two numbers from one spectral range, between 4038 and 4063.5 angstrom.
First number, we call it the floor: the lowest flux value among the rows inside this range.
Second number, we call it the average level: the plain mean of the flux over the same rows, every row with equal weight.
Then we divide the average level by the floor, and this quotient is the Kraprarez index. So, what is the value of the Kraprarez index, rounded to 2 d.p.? 1.32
